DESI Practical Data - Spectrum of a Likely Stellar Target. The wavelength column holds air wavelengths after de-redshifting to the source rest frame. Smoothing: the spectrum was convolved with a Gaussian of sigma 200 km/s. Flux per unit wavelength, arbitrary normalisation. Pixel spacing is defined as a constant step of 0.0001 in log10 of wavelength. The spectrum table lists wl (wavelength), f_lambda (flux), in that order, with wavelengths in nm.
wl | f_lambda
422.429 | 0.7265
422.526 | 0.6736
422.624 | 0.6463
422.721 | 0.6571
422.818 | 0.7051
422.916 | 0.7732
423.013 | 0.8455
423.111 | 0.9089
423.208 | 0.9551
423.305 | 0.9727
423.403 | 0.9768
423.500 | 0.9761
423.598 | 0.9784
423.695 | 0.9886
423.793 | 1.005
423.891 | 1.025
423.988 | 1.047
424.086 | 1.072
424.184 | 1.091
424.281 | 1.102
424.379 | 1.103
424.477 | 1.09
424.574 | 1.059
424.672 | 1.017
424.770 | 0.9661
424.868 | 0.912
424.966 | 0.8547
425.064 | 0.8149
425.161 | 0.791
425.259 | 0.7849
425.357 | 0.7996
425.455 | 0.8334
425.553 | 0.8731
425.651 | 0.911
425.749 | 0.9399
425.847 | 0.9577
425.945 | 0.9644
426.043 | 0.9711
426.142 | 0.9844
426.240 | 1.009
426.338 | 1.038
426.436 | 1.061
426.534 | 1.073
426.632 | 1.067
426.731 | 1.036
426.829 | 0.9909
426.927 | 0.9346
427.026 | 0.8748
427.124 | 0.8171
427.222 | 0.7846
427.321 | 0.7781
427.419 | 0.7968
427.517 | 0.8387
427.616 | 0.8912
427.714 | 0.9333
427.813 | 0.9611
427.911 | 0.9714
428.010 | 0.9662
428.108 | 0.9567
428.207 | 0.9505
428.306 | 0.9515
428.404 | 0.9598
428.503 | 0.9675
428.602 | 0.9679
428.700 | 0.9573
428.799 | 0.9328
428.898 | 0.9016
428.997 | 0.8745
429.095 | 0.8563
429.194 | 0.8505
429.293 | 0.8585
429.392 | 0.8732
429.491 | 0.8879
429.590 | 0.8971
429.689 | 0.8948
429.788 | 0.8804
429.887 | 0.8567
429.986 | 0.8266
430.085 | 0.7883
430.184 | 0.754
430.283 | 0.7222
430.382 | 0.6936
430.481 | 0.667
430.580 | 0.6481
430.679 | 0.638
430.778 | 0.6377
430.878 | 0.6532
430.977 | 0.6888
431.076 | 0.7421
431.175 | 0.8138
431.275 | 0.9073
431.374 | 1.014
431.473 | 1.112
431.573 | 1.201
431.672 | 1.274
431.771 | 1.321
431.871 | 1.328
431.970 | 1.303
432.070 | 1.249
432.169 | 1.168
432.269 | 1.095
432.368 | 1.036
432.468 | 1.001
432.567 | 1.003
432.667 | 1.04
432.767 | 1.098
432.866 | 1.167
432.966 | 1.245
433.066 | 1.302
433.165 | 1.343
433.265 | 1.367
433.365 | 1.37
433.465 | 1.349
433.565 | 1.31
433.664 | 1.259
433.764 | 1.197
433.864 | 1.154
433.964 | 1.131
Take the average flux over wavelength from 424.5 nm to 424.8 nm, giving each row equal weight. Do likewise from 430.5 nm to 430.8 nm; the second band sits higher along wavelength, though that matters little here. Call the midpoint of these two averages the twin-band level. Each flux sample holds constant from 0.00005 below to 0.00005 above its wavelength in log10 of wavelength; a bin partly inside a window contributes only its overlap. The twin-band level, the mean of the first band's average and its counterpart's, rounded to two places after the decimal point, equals 0.83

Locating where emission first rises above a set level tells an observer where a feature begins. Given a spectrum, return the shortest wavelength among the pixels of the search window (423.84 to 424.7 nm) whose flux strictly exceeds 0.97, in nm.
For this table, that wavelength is 423.891 nm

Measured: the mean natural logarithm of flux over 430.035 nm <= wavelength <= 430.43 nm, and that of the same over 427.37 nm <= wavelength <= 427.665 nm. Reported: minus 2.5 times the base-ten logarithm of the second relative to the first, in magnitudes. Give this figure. 0.6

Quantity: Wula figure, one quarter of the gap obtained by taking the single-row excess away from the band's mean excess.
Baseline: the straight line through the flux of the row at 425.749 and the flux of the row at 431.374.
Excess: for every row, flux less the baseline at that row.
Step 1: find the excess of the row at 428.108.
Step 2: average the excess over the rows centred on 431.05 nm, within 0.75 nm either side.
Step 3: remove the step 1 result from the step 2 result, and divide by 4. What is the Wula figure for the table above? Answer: -0.03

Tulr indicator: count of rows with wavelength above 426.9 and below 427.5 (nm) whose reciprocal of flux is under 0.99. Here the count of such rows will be 0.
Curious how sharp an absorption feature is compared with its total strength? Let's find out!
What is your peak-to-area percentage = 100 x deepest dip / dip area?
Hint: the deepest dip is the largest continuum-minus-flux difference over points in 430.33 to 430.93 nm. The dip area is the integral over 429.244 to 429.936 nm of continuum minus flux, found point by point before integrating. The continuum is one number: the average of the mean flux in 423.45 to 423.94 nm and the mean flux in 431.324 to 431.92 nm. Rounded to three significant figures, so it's 300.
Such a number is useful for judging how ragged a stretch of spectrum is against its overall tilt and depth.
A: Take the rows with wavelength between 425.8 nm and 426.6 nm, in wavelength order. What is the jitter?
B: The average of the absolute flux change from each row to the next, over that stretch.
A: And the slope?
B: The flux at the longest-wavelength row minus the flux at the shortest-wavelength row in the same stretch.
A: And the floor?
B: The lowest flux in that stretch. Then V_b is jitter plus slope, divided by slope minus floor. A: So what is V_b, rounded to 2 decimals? -0.16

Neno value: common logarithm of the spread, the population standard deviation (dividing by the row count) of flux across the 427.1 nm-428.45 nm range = -1.13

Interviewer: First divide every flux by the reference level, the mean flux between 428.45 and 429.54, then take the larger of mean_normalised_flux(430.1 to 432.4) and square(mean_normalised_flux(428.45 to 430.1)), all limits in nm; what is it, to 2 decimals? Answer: 1.04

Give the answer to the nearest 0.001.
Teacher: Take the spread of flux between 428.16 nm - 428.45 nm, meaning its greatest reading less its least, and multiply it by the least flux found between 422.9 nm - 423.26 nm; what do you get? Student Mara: 0.007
